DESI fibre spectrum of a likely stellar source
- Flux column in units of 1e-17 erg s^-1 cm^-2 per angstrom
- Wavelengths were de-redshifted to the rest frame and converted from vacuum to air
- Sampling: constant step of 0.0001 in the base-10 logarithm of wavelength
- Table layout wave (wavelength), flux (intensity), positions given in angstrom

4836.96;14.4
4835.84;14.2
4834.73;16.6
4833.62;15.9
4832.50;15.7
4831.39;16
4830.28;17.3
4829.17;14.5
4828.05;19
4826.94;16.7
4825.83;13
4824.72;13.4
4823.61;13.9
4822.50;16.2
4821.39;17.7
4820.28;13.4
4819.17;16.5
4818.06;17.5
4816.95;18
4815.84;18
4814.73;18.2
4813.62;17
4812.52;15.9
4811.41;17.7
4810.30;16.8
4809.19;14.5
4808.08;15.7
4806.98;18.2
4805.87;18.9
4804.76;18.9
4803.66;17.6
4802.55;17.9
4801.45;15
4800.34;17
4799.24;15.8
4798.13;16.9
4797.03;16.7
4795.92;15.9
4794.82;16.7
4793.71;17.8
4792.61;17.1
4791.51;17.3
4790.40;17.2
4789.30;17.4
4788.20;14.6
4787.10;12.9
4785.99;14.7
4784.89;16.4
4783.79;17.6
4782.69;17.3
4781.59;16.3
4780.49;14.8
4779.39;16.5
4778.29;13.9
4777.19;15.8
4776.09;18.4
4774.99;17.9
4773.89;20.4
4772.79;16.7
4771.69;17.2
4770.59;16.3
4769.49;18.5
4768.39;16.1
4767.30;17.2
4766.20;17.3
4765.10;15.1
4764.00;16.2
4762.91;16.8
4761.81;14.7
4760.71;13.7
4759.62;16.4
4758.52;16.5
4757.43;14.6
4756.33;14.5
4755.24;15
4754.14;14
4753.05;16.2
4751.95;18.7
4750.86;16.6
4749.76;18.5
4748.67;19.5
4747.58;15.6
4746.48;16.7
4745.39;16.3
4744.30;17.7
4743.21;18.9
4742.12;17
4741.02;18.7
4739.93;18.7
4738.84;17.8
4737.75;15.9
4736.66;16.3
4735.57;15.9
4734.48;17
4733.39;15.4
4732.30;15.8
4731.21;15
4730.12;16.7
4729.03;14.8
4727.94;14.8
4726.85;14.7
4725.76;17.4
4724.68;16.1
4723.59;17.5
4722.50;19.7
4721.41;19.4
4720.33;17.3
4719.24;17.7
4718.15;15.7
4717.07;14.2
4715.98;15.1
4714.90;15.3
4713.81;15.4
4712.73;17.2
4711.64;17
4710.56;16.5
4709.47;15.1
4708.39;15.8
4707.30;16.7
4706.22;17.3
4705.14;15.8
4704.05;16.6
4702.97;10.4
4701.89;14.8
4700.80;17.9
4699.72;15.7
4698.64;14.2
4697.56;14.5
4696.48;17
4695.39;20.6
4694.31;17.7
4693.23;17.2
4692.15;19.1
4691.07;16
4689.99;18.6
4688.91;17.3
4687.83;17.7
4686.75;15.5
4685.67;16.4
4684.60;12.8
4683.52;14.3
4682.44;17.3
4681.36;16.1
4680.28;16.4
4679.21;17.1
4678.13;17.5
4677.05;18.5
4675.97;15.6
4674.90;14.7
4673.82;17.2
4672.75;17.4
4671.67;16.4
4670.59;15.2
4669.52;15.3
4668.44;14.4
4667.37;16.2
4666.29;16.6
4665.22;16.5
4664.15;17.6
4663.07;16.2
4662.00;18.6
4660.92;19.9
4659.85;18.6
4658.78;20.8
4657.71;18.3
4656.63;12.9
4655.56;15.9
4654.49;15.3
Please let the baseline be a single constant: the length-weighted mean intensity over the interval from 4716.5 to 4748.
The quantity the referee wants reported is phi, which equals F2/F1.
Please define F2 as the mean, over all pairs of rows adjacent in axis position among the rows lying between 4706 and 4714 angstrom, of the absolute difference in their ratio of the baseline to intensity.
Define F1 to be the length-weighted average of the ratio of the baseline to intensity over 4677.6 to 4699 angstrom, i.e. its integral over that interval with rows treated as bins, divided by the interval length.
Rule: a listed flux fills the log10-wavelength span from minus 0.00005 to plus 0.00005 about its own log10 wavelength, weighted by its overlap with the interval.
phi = 0.055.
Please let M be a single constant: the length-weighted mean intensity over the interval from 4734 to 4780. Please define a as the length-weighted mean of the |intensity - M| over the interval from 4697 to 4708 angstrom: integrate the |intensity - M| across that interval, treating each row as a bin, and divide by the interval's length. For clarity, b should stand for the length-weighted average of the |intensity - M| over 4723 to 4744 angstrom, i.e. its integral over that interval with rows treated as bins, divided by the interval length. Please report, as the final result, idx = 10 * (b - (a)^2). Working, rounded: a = 1.66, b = 1.1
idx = -16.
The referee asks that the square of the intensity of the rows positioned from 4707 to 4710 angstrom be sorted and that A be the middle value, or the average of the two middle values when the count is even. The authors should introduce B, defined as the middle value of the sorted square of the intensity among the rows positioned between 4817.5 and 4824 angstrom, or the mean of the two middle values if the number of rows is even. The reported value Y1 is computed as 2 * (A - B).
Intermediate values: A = 250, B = 267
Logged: -35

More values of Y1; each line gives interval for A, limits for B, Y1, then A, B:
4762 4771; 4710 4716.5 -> 39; 274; 255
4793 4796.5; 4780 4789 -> 73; 279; 242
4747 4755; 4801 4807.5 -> -101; 276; 326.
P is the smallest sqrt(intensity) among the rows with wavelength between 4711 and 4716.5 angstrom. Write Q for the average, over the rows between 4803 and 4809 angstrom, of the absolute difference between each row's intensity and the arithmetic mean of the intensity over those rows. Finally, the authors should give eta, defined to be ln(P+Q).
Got 1.58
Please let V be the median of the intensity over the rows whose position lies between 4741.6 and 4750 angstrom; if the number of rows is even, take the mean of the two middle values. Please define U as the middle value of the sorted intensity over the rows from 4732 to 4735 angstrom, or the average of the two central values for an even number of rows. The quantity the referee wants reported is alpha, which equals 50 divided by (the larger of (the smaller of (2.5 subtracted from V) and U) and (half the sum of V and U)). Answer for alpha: 3.02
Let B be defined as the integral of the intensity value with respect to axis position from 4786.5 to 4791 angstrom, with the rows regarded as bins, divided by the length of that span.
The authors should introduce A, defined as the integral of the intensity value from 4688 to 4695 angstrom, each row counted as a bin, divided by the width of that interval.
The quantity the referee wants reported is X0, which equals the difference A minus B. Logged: 2.2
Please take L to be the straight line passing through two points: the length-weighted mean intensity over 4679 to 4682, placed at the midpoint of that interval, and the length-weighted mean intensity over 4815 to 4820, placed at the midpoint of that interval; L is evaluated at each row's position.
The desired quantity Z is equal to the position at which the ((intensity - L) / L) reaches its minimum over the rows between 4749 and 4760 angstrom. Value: 4754.14 angstrom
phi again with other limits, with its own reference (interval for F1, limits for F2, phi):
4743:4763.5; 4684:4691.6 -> 0.115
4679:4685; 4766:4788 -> 0.091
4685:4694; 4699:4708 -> 0.231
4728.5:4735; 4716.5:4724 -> 0.075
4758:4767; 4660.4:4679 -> 0.069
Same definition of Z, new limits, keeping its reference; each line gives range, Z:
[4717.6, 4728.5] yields 4726.85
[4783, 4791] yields 4787.10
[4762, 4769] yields 4765.10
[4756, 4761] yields 4760.71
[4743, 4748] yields 4747.58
